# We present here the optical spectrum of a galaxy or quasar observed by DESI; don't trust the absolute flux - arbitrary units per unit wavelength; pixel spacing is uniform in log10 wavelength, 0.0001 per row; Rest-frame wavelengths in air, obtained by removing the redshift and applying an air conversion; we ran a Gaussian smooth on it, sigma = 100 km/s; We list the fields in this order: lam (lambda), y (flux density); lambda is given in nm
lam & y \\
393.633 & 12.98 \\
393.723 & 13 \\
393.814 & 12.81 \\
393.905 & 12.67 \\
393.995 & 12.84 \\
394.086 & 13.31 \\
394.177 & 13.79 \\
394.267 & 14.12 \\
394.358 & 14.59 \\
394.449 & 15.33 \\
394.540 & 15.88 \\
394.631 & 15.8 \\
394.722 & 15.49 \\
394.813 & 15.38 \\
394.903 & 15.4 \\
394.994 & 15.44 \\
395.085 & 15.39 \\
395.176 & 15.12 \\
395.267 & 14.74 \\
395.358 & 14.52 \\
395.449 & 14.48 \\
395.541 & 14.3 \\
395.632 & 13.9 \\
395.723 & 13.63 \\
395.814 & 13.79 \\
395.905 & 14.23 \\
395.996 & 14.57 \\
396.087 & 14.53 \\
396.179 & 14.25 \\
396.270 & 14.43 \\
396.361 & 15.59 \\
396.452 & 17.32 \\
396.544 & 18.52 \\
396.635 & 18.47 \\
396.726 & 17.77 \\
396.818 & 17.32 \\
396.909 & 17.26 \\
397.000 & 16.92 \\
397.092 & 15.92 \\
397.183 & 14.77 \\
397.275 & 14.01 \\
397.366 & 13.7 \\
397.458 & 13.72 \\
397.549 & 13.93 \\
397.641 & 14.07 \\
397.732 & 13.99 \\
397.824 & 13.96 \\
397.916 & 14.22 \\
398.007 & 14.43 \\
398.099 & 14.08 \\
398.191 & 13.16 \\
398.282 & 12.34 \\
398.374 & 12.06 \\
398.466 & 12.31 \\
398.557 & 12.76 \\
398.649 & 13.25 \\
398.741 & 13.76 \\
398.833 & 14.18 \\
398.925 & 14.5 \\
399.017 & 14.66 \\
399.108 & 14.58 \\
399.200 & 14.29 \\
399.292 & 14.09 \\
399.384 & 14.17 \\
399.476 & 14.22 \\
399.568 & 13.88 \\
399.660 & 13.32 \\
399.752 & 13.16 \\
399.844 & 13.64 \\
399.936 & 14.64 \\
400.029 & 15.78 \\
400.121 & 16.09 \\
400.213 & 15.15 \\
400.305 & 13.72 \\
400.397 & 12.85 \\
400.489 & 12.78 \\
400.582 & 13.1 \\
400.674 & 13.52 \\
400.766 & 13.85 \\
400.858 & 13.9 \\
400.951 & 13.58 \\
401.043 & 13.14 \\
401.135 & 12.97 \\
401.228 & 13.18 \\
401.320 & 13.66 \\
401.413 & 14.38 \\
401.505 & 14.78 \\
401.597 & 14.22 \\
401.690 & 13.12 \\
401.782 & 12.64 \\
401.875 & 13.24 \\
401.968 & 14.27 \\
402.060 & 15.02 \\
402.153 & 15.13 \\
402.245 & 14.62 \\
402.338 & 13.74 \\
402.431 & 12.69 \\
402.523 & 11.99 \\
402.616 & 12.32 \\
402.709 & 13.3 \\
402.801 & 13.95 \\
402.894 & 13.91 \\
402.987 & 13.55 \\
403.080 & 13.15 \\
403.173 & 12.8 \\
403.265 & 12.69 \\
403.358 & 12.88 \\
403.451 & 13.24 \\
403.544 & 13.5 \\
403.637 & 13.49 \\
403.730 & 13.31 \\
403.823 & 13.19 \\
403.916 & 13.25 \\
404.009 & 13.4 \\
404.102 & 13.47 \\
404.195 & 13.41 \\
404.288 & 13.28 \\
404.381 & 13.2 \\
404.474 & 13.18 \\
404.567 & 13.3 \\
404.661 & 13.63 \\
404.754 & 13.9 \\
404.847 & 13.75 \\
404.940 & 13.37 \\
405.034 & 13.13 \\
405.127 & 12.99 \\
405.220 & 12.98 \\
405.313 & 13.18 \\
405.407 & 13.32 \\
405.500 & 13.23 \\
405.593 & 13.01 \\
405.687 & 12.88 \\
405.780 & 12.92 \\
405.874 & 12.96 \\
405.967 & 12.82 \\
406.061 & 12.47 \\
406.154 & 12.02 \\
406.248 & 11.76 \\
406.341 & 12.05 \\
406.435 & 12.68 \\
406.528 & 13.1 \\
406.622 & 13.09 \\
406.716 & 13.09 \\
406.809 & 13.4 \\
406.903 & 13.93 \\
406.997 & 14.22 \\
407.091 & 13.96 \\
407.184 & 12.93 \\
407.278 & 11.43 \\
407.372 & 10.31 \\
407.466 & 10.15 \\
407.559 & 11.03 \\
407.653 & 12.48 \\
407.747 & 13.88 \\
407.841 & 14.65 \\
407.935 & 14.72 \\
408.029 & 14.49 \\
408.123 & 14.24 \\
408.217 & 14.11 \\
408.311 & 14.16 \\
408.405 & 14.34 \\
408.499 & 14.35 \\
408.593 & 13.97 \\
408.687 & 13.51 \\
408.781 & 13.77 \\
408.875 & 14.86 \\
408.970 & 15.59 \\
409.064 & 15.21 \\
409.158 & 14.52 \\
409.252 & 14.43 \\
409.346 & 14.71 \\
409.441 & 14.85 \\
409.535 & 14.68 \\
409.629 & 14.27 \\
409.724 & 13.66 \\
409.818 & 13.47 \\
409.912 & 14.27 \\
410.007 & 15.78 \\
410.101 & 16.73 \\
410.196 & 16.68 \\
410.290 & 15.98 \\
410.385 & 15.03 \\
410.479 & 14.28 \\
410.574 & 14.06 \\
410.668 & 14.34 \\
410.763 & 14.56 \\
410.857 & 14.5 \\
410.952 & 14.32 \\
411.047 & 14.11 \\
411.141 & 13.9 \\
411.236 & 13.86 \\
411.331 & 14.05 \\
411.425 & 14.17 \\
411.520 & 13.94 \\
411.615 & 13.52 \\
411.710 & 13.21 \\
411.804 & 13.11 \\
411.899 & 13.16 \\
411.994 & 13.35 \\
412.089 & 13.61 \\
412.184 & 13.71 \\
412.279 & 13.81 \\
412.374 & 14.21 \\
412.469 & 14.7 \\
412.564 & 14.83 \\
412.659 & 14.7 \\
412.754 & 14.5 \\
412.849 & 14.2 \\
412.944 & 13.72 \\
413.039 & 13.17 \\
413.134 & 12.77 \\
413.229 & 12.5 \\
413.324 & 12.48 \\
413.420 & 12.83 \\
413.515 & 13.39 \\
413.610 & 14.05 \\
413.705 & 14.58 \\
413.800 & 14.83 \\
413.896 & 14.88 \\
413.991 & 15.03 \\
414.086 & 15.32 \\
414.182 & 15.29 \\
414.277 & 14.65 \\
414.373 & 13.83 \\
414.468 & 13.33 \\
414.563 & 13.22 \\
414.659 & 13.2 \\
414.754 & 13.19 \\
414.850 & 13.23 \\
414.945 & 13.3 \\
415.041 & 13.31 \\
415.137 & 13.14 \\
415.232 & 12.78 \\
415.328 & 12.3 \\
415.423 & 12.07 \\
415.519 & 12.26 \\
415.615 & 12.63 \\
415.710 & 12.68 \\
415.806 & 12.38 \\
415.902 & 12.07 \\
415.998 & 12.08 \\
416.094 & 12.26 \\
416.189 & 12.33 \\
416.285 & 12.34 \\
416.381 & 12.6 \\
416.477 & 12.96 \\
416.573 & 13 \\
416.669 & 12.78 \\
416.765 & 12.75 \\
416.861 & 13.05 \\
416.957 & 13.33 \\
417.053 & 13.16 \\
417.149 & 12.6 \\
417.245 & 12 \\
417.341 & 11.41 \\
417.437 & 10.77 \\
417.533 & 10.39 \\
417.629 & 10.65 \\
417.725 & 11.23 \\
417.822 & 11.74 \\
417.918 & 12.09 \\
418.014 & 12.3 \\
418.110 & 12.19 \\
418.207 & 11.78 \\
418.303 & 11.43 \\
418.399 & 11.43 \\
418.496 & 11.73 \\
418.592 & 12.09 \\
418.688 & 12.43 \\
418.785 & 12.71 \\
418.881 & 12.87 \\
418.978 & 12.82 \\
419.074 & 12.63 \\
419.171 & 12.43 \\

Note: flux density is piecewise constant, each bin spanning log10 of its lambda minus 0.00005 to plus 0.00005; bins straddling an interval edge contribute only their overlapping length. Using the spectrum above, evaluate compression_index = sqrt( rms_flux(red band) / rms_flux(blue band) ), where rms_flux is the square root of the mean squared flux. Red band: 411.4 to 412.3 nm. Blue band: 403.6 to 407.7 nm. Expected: 1.02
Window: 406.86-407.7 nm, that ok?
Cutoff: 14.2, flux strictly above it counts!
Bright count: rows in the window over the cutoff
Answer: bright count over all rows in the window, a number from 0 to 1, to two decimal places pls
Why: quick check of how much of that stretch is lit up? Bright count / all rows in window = 0.11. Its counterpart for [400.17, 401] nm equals 0.11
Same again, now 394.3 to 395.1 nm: 1.00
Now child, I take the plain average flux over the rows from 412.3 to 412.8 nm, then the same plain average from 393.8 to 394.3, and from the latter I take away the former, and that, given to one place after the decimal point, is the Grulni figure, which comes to -1.3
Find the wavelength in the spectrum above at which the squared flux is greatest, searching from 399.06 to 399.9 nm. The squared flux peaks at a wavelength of 399.108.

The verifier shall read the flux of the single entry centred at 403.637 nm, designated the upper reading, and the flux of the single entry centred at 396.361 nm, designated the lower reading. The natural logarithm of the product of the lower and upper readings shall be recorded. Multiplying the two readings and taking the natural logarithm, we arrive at 5.35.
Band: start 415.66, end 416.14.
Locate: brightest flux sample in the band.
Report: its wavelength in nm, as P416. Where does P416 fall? 415.710 nm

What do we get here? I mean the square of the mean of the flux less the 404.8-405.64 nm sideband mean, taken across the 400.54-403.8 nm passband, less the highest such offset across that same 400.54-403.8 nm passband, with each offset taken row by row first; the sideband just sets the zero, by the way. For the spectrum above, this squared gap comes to 2.6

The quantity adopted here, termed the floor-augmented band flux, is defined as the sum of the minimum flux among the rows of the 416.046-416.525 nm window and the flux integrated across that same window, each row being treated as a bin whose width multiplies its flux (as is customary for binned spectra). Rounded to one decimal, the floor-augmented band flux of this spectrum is 18.2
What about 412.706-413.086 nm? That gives 18.5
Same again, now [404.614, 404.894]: 17.5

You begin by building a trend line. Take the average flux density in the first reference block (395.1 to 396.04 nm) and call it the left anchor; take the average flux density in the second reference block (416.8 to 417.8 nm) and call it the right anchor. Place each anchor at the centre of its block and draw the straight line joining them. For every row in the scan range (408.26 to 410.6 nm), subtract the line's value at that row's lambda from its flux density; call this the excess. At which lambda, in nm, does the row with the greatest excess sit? 410.101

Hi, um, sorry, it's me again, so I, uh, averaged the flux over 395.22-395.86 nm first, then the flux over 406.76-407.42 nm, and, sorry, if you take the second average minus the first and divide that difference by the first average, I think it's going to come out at -0.092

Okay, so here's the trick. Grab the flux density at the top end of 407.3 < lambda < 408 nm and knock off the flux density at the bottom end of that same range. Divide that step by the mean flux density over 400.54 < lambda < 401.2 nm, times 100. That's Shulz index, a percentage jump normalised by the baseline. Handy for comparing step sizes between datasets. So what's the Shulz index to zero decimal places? 33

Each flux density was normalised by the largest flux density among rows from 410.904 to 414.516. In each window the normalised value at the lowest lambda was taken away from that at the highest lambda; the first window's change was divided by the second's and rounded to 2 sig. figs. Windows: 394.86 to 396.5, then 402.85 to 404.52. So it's -2.6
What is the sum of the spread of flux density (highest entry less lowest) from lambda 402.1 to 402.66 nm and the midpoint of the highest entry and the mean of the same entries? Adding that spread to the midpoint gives 17.4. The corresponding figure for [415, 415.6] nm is 14.2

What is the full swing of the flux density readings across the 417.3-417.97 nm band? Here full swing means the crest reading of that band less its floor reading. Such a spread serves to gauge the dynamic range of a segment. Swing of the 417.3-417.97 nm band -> 1.7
